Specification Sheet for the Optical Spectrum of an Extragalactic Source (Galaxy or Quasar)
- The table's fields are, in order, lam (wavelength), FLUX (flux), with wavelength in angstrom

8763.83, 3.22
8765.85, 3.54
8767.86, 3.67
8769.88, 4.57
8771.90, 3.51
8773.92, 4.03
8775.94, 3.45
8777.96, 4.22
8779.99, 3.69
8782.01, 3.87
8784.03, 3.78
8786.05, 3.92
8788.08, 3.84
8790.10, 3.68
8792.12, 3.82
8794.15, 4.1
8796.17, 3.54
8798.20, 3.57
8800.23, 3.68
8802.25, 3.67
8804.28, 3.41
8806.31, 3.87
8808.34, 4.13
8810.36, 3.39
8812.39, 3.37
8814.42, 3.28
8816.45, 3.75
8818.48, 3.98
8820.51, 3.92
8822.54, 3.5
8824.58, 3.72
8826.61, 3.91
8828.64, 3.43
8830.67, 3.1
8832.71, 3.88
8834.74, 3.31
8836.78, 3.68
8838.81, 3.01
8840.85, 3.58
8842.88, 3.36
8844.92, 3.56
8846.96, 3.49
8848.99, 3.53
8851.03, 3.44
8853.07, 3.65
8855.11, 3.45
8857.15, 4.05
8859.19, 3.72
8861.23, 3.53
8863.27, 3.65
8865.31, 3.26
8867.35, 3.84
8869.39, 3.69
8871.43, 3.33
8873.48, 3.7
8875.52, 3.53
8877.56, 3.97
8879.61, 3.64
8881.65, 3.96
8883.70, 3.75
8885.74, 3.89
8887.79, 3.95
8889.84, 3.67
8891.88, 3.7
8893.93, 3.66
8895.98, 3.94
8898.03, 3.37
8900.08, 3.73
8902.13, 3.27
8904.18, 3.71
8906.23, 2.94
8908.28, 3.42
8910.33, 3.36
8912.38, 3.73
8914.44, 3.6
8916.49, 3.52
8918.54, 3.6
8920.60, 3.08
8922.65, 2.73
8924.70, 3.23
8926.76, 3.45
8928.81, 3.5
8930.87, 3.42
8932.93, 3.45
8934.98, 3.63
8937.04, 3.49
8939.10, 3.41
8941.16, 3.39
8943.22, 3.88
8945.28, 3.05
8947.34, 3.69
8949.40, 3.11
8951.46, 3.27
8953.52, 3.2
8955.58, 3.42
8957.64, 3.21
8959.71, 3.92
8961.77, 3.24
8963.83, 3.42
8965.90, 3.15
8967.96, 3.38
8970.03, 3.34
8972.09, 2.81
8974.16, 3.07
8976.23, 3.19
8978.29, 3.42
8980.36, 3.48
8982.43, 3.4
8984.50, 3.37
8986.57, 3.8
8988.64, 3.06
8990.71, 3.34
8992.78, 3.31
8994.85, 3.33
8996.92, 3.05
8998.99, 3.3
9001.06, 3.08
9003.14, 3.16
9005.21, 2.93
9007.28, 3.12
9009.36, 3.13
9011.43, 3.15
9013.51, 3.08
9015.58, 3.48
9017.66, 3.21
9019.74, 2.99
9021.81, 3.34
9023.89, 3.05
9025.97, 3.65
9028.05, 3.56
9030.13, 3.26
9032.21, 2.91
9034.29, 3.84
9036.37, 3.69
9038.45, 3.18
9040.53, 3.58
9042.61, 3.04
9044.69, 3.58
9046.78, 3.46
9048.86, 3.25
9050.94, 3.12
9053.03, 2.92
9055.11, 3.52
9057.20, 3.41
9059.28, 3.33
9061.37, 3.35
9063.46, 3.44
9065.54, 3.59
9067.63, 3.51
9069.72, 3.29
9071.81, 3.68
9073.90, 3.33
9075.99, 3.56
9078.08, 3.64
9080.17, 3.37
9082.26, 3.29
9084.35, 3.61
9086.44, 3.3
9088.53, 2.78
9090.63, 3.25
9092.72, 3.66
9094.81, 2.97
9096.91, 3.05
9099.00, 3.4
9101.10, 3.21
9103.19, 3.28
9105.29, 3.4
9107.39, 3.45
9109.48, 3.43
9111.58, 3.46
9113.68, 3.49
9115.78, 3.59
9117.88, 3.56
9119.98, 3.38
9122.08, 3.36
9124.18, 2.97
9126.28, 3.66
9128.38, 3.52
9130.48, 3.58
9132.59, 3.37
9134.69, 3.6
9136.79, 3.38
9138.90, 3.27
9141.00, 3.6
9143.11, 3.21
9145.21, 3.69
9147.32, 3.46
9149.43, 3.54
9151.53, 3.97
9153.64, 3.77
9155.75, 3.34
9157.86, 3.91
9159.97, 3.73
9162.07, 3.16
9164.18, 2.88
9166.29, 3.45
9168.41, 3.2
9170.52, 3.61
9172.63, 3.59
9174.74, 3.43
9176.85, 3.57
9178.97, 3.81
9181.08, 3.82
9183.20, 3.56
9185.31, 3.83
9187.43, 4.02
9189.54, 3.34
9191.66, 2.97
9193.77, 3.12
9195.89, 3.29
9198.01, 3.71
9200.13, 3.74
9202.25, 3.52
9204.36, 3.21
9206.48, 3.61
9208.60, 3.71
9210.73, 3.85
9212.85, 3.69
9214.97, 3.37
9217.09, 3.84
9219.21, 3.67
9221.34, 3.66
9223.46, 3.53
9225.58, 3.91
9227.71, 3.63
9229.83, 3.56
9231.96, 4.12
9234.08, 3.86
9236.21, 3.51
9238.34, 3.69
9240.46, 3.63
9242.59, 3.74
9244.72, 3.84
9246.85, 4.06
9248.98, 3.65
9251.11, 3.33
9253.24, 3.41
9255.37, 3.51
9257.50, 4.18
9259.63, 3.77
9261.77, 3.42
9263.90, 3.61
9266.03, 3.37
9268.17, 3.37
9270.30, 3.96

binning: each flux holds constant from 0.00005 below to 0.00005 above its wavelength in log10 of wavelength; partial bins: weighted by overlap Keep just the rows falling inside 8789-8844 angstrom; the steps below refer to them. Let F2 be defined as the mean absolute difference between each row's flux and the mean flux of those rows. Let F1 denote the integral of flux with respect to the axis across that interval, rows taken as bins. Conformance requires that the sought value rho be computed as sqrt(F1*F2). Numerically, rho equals 6.83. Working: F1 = 199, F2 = 0.234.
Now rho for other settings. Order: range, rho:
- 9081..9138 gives 5.65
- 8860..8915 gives 6.20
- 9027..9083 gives 5.95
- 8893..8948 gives 6.25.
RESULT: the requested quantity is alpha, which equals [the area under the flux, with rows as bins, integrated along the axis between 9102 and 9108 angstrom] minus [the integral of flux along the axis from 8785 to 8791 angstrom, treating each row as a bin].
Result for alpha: -3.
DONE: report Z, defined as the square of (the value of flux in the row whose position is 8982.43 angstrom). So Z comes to 11.6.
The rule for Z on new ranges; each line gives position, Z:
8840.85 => 12.8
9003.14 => 10.0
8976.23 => 10.2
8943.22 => 15.1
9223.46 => 12.5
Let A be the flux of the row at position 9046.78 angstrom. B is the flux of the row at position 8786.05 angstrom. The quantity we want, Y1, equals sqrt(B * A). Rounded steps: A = 3.46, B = 3.92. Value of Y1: 3.68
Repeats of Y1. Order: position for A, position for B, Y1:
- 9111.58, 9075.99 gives 3.51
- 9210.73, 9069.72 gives 3.56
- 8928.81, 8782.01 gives 3.68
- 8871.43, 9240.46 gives 3.48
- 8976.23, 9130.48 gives 3.38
